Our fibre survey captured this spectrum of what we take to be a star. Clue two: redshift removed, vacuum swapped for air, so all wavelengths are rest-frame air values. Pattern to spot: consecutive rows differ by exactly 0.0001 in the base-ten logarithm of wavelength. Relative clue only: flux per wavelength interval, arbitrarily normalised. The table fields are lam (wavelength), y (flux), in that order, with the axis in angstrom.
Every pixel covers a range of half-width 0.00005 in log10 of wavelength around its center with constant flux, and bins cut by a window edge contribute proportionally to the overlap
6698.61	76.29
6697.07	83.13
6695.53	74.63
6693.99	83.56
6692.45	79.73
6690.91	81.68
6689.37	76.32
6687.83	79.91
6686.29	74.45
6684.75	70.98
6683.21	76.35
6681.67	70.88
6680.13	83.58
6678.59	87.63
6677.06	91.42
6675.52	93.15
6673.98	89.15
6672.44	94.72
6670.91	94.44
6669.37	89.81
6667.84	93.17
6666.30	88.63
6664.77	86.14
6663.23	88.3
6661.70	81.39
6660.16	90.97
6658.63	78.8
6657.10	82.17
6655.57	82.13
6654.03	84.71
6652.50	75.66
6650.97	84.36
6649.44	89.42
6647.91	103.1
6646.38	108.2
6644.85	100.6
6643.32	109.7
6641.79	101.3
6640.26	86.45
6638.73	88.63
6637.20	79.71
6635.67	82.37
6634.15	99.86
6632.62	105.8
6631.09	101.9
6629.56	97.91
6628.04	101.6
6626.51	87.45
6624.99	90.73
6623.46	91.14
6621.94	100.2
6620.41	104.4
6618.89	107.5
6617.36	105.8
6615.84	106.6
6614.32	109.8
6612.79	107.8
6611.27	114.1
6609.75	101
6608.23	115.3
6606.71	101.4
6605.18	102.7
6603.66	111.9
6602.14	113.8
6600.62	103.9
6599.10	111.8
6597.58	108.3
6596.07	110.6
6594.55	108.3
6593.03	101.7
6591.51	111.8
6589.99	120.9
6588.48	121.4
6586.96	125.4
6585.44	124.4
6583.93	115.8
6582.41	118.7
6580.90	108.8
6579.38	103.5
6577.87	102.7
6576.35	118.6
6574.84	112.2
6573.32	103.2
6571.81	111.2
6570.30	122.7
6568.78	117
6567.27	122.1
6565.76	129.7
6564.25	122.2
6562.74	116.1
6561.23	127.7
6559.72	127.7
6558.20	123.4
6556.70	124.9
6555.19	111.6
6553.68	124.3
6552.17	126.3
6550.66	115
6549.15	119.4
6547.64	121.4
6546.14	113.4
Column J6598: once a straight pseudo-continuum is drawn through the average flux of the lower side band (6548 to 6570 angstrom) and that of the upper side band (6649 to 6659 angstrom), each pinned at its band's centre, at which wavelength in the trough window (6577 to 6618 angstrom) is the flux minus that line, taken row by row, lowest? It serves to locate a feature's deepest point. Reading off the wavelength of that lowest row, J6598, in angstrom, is 6577.87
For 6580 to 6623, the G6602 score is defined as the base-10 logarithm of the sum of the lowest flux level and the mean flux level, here 2.32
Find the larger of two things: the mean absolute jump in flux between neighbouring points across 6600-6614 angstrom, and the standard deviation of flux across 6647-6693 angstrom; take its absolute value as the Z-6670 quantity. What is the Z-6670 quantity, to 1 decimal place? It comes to 8.7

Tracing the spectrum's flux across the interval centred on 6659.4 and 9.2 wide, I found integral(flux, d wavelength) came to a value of 772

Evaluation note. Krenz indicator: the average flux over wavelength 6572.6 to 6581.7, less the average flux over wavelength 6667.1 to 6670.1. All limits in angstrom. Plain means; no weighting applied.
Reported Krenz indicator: 17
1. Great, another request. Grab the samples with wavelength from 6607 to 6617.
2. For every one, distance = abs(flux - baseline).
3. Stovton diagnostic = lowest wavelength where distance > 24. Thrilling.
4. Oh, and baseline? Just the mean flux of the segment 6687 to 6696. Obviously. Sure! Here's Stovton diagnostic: 6608.23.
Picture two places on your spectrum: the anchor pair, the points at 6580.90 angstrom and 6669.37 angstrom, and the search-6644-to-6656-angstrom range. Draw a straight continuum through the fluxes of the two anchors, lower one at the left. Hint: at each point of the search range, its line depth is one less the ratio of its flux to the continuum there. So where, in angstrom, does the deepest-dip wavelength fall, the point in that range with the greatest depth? 6652.50 angstrom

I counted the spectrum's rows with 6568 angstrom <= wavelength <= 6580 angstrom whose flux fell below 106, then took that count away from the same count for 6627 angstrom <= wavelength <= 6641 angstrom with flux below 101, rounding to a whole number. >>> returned 3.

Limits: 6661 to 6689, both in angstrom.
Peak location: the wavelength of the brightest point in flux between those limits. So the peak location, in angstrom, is 6672.44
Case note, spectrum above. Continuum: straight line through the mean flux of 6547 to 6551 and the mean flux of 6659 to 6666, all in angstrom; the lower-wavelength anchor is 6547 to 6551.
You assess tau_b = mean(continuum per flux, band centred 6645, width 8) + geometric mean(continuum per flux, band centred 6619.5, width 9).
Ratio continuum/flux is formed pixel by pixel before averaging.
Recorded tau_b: 1.84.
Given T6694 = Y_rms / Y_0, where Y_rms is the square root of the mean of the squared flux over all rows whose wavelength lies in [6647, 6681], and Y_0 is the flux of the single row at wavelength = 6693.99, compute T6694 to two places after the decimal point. 1.05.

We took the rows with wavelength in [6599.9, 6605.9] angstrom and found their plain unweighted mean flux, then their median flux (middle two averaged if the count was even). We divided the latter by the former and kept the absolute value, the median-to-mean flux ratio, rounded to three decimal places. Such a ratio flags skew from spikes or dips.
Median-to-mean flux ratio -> 0.998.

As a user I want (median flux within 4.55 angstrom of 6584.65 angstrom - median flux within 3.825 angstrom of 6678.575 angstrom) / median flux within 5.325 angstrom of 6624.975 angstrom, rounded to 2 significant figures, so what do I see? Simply 0.33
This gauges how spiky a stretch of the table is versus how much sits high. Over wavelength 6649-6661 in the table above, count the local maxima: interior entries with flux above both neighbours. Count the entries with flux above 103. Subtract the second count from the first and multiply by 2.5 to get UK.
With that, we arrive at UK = 5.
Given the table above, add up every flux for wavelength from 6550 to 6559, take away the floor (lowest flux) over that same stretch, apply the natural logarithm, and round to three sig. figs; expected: 6.42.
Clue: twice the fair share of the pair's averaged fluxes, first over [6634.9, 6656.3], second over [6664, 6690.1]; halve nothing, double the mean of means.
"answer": 176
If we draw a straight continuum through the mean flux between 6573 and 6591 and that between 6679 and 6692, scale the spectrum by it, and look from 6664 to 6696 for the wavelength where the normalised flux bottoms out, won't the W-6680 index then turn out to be 6681.67 angstrom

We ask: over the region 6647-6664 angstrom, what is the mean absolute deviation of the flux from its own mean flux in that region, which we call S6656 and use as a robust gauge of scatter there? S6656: 5.4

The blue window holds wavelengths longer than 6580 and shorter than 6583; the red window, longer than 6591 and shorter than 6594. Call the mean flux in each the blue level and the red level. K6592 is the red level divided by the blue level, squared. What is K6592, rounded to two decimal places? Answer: 0.88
